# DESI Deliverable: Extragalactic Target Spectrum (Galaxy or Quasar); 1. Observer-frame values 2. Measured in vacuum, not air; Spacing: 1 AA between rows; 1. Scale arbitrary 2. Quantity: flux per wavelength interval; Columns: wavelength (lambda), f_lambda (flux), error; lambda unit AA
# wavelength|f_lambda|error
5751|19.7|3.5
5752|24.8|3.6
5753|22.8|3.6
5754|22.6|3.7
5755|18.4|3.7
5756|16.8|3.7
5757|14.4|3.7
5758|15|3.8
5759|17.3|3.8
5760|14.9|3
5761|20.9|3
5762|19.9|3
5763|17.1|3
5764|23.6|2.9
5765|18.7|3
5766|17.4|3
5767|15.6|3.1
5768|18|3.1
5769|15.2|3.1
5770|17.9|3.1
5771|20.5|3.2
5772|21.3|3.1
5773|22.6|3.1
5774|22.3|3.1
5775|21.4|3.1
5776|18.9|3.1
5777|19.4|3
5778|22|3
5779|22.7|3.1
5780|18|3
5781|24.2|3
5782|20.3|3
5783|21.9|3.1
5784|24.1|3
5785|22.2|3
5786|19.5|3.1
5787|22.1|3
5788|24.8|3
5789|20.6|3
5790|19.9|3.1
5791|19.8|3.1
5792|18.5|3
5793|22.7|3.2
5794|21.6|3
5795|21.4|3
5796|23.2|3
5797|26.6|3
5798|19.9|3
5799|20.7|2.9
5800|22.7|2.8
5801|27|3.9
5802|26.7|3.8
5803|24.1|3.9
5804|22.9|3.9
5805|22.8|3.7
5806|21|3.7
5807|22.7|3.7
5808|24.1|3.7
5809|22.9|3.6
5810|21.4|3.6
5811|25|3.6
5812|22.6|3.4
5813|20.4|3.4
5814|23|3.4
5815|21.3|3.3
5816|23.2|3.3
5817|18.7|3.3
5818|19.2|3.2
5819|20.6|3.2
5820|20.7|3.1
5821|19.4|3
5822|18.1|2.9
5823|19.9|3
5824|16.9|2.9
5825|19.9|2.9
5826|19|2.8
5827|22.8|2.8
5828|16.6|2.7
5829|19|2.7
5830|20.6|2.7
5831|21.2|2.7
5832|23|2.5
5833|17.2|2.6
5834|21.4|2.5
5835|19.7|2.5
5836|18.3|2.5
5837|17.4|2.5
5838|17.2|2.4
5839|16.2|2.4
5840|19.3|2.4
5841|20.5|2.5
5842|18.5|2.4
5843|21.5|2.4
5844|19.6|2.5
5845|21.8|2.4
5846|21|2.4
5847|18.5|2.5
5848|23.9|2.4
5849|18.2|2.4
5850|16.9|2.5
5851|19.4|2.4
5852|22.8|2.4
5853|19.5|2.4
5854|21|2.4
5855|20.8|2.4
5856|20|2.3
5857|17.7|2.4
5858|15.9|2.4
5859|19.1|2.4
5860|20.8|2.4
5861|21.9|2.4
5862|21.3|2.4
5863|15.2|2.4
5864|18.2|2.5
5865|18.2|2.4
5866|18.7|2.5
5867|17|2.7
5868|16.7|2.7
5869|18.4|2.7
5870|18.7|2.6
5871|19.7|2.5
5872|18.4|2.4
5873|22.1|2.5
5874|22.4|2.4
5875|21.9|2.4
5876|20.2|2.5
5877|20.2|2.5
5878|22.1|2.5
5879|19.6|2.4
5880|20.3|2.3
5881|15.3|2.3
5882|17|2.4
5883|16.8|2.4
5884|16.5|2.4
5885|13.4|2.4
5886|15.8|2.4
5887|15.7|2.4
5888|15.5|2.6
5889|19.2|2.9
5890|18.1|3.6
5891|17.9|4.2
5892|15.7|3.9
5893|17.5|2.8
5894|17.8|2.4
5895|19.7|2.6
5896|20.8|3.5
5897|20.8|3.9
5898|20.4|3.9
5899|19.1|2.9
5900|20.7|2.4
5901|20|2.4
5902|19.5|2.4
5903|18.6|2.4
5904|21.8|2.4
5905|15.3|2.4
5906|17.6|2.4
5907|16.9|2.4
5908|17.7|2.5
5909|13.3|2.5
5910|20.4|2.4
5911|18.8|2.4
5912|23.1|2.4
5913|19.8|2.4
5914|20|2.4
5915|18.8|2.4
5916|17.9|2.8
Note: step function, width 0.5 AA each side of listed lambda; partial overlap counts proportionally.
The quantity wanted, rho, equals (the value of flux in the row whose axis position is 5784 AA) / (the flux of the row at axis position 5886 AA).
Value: 1.5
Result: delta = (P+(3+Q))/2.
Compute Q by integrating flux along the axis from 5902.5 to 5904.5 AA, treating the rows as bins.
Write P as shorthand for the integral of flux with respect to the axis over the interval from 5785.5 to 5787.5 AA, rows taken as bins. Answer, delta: 42.5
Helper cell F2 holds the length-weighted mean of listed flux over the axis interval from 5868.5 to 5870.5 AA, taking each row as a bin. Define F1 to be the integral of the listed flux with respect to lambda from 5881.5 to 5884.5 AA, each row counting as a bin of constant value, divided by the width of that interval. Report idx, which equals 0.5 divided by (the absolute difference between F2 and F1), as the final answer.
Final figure 0.28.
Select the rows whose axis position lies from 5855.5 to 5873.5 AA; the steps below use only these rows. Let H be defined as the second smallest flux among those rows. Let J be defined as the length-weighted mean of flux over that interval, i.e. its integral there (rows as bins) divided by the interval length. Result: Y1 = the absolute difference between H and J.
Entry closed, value 2.9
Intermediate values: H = 15.9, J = 18.8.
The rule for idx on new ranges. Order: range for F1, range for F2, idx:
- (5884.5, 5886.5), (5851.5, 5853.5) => 0.08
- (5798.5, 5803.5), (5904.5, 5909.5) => 0.06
